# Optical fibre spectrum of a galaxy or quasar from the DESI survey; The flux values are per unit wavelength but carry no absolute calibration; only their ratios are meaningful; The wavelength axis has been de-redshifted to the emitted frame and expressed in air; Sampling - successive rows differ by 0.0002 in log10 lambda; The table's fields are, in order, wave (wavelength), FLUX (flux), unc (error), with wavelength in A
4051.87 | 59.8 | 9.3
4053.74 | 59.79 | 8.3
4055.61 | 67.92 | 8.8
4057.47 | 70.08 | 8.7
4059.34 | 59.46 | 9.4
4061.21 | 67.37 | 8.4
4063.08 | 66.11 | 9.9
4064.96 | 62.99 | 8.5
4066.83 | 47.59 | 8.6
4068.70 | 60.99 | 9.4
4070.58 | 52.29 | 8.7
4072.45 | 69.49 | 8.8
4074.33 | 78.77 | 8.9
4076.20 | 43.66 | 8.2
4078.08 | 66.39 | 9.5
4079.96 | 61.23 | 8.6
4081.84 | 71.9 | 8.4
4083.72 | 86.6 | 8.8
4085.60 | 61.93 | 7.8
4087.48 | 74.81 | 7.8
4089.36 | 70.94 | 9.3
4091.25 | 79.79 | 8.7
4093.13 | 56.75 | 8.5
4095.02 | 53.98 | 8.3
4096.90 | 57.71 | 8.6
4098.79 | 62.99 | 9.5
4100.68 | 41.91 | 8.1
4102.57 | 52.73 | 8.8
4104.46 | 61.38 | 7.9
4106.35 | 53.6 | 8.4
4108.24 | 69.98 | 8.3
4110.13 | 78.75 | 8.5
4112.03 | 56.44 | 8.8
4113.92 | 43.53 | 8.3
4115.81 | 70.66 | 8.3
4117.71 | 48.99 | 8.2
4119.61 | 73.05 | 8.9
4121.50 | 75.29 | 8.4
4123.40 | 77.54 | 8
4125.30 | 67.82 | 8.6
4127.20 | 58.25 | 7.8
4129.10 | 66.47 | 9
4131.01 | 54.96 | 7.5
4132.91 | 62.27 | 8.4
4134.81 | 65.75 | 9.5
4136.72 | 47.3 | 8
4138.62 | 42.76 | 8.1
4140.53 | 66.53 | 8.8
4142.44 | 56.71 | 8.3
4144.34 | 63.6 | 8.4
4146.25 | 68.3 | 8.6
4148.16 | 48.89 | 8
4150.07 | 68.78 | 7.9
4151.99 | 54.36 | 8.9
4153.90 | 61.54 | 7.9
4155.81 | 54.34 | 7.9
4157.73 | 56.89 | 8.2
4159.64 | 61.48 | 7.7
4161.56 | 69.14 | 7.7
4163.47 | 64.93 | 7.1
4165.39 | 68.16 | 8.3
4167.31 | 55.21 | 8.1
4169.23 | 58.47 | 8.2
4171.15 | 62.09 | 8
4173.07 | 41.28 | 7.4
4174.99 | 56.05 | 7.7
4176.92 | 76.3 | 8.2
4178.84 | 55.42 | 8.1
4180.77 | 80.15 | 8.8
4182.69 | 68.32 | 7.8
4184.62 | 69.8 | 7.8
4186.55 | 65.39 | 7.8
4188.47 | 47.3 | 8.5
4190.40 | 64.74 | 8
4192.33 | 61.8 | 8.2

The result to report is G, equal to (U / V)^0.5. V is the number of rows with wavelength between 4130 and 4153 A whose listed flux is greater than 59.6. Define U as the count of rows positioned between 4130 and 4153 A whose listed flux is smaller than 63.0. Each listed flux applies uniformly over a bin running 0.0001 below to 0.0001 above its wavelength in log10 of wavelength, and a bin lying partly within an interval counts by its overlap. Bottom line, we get 1.08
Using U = 7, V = 6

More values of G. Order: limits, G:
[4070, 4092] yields 0.63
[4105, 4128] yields 0.85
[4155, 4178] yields 1.15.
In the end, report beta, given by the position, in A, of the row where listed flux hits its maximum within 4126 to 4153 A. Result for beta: 4150.07 A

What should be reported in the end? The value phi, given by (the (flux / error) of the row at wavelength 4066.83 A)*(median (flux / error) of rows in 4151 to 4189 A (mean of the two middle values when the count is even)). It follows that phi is 43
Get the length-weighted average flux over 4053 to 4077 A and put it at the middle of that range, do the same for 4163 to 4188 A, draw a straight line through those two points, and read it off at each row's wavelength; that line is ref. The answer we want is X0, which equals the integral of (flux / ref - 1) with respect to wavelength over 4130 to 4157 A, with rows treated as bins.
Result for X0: -1.9 A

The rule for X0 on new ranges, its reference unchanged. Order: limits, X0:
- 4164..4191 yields -0.3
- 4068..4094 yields 1.9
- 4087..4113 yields -0.2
